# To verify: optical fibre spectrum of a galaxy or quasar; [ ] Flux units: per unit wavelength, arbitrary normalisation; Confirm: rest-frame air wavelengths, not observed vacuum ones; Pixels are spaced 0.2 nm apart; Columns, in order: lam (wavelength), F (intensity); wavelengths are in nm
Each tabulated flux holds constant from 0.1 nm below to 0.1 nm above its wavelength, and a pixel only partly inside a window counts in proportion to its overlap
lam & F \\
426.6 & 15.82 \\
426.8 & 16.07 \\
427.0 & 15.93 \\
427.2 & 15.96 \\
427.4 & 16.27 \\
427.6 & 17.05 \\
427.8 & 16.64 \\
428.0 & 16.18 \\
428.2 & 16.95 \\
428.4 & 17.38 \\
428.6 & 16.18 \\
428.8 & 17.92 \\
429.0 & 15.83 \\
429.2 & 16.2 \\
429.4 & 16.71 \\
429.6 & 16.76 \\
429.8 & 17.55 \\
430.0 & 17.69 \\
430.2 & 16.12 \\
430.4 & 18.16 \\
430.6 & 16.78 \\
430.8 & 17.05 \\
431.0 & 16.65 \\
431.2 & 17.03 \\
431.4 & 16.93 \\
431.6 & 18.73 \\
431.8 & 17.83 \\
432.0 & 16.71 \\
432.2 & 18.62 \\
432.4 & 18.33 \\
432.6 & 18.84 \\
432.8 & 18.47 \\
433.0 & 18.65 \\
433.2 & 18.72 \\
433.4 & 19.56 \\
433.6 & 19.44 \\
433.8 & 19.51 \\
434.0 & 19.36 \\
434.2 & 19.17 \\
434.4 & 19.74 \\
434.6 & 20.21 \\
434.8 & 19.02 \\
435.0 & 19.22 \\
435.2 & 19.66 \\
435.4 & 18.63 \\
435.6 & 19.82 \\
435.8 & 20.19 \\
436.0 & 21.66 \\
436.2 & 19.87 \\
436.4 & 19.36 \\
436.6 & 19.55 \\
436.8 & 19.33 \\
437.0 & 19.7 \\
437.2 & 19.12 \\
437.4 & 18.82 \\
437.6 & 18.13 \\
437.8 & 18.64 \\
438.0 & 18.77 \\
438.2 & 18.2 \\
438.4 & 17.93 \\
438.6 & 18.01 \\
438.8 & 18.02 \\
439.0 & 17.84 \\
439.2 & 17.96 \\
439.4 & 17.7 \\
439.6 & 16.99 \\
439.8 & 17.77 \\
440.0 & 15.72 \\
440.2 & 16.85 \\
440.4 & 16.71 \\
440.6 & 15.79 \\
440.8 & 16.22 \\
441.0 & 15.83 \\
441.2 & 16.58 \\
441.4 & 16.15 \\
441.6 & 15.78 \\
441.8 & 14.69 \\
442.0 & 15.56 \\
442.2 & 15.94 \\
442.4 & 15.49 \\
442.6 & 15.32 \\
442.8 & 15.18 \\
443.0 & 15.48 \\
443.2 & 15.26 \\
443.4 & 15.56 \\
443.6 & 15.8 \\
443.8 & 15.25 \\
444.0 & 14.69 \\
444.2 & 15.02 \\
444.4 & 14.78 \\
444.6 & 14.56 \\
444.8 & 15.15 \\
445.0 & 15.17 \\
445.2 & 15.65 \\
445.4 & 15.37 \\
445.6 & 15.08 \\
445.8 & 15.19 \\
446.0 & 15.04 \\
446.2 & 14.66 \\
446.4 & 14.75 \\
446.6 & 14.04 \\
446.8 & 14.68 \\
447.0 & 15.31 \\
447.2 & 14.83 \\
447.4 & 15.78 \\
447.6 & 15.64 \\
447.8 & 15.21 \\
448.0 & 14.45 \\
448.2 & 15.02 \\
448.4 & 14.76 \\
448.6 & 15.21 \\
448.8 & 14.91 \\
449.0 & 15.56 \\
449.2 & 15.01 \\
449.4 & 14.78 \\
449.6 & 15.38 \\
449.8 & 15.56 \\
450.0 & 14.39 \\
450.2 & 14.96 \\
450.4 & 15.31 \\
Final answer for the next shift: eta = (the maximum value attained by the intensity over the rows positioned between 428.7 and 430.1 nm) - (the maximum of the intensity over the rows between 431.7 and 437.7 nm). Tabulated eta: -4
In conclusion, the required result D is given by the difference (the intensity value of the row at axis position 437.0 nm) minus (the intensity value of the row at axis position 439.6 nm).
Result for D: 2.7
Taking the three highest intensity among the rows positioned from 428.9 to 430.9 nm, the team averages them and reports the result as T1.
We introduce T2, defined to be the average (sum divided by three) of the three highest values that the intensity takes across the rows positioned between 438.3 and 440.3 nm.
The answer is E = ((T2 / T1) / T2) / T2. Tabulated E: 0.0031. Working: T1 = 18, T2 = 18.0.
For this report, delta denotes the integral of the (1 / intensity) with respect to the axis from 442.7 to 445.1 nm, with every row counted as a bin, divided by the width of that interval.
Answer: 0.066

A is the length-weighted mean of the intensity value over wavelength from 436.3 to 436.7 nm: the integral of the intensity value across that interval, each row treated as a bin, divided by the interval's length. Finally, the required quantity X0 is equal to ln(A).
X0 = 2.97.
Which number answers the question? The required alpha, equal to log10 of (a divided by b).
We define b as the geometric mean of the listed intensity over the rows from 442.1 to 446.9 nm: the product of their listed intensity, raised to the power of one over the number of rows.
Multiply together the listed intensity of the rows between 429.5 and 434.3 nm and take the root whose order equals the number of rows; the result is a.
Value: 0.076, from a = 18.0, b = 15.1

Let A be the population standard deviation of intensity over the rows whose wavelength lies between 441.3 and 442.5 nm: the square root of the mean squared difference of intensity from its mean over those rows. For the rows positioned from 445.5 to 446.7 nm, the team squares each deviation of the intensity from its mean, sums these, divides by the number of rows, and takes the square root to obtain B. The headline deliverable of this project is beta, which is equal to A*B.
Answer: 0.18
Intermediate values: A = 0.46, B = 0.38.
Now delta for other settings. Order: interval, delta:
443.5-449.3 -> 0.066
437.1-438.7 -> 0.054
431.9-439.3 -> 0.053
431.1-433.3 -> 0.055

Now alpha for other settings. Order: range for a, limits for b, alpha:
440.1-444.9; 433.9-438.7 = -0.092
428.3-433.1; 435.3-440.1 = -0.030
